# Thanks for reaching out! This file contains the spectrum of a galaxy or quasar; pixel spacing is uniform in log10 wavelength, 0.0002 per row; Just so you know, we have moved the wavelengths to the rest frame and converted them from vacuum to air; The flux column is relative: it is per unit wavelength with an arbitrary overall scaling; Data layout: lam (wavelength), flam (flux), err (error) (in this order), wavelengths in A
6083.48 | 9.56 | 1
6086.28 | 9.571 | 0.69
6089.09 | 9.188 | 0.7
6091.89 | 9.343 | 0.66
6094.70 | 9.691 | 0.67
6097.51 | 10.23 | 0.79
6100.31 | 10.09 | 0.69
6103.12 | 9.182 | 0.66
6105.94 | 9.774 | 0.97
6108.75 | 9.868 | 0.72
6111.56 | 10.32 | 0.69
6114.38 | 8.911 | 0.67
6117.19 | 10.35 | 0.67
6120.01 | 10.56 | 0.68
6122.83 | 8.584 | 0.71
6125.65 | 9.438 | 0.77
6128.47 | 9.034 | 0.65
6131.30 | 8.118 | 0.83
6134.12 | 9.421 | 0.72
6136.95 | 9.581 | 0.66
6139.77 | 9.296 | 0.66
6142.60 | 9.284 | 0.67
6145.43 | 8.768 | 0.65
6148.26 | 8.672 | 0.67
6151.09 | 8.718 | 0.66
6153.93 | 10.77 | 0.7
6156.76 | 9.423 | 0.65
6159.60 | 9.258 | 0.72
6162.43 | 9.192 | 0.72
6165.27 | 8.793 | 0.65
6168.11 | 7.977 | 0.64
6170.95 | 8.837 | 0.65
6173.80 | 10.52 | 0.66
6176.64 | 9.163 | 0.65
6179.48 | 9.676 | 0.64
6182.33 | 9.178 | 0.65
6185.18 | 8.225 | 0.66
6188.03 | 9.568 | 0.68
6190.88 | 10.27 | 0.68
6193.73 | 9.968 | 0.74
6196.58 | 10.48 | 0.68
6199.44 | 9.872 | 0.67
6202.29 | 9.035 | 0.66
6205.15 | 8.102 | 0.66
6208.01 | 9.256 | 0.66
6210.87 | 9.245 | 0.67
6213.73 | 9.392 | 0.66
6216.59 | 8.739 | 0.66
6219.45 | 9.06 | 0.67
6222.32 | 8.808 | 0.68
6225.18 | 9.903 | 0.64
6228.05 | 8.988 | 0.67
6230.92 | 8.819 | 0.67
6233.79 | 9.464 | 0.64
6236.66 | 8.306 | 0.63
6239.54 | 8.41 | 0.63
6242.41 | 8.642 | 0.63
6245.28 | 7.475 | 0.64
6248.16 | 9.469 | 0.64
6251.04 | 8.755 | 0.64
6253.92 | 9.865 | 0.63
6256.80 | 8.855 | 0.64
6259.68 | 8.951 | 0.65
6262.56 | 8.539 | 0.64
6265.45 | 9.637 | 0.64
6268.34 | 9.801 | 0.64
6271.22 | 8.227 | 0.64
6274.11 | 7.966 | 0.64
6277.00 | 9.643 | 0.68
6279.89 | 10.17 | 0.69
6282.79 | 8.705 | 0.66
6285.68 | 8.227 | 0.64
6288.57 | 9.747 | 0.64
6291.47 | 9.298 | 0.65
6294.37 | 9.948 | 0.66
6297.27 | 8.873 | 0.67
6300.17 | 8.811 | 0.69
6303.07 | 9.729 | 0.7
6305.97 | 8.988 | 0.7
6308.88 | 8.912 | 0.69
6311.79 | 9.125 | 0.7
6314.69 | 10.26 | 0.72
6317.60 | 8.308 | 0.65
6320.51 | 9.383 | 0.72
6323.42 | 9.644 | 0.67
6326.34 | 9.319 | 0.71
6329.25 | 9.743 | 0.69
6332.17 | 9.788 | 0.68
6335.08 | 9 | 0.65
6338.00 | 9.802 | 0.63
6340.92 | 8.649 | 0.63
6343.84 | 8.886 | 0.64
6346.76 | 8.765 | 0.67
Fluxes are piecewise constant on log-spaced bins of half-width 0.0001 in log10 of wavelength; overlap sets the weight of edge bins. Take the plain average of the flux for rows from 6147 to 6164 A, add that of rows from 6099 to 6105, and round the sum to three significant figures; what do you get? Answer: 19.0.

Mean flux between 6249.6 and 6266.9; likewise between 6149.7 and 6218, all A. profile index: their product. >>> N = 84.8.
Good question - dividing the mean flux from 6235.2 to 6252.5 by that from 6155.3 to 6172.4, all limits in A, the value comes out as 0.95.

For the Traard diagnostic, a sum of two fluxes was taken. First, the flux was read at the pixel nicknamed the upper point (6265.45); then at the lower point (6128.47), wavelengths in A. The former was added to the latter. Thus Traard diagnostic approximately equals 18.7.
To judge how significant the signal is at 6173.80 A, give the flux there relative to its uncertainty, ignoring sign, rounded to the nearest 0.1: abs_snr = 15.9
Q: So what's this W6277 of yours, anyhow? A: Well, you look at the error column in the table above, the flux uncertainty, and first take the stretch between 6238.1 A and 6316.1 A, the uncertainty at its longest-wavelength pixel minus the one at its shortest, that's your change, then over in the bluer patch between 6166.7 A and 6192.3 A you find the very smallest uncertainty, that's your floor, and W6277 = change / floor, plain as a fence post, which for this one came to 0.14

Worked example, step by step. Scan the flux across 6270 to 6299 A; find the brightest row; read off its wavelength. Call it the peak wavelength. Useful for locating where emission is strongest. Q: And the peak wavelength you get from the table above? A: 6279.89 A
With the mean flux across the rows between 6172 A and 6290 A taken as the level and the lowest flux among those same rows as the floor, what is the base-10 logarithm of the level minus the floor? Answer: 0.22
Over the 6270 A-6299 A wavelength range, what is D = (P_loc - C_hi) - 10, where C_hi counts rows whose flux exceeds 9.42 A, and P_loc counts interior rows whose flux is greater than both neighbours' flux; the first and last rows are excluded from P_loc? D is -11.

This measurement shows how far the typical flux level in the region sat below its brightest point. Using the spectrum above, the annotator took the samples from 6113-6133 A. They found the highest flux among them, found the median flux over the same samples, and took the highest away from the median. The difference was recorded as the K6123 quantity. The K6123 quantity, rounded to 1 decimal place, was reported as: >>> -1.5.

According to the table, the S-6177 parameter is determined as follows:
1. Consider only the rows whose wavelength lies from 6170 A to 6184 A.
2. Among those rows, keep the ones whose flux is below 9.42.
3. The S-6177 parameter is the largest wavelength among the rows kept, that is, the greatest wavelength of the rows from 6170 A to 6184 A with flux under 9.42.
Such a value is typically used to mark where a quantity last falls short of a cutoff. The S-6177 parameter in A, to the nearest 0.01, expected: 6182.33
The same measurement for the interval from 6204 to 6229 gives 6228.05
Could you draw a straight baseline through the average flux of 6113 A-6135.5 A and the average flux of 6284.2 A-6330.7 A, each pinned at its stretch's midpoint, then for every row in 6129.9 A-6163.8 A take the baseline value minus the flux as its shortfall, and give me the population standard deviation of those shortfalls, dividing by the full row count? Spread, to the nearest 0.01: 0.62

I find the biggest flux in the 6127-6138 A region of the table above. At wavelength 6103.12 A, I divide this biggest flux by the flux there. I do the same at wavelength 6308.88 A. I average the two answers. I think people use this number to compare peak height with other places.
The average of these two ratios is 1.06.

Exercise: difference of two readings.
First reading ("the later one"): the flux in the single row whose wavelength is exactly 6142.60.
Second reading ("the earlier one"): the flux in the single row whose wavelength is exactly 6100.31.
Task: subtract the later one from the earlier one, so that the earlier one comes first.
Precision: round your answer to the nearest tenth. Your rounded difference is 0.8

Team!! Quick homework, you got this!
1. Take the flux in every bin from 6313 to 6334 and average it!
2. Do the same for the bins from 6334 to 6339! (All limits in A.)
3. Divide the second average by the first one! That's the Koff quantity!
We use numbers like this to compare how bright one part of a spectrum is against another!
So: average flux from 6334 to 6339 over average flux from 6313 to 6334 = 0.99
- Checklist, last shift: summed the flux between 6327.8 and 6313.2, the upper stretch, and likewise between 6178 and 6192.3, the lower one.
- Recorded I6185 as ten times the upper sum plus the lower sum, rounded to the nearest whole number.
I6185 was 516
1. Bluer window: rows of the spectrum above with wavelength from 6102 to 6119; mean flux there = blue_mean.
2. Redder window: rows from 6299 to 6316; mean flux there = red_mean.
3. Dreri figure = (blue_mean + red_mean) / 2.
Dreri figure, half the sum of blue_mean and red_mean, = 9.5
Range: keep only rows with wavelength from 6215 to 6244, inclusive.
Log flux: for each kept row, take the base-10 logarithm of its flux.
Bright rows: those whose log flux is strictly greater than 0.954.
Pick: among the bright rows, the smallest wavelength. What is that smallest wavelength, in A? 6219.45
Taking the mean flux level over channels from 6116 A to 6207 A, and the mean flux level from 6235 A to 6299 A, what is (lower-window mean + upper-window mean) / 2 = 9.15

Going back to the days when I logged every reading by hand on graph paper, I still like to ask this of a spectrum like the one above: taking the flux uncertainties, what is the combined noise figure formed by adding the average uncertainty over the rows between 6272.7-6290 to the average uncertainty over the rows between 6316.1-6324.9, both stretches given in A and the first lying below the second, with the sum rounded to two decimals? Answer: 1.34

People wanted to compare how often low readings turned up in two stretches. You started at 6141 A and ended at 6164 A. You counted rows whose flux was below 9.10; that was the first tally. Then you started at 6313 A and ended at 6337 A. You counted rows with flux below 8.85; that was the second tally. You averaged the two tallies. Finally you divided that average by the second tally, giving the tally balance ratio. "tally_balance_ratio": 2.0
